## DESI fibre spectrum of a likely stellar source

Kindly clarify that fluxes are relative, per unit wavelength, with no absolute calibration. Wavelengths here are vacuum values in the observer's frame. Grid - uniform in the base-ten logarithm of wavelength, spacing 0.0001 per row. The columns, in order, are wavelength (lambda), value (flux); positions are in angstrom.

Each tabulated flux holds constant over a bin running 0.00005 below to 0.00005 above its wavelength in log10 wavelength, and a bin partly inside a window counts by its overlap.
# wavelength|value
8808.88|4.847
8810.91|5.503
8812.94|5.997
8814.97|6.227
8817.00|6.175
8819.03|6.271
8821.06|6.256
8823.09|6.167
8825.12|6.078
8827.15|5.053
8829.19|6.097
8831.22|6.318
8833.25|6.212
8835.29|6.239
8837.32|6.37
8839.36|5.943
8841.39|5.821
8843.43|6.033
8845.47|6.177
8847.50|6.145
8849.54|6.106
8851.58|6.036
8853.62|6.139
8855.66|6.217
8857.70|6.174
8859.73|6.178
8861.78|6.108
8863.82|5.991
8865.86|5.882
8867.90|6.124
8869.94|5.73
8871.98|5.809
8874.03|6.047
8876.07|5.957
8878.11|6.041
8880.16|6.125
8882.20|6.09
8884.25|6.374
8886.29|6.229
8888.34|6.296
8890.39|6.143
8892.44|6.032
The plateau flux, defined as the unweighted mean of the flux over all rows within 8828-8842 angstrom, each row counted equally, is 6.14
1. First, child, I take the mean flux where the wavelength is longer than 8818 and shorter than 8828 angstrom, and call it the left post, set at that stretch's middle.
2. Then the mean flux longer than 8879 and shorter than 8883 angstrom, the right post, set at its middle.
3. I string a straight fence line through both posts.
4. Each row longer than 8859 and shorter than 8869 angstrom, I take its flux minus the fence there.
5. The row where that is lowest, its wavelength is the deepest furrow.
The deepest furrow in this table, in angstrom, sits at 8865.86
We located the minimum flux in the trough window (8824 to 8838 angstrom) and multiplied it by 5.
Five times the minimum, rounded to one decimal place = 25.3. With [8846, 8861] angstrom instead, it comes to 30.2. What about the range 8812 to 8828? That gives 25.3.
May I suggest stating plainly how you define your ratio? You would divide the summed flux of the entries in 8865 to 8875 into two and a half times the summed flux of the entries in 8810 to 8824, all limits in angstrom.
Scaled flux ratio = 3.6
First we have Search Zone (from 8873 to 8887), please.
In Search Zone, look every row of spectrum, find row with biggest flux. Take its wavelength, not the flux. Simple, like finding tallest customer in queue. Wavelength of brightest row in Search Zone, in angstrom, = 8884.25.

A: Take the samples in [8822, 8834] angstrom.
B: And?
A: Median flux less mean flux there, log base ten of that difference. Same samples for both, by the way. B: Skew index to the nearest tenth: -0.8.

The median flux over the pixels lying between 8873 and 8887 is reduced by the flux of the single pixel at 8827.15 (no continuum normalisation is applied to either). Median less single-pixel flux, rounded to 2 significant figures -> 1.0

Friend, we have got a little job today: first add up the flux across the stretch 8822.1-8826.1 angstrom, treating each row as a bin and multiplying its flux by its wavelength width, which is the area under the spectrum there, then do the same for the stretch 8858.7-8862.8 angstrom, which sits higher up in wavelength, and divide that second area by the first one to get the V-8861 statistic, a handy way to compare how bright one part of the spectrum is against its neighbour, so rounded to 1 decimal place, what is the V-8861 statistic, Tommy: 1.0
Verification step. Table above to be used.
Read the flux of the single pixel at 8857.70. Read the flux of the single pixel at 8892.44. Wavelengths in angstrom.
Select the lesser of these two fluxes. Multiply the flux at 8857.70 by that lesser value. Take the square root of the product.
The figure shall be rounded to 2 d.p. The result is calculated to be 6.10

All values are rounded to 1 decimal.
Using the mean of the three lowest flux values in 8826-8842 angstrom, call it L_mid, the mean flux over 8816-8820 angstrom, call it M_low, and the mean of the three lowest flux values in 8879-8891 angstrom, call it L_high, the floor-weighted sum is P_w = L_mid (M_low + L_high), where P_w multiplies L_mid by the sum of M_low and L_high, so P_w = 69.2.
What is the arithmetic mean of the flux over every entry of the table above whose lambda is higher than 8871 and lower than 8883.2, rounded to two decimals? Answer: 6.01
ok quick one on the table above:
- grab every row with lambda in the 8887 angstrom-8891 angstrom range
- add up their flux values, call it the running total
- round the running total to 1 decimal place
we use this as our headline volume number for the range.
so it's 12.4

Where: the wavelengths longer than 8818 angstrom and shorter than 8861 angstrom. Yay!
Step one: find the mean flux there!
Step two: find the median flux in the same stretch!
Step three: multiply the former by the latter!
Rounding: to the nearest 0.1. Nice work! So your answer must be 37.6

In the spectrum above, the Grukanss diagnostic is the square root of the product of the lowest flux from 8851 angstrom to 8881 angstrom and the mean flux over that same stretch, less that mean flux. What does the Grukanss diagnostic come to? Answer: -0.16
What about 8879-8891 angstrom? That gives -0.06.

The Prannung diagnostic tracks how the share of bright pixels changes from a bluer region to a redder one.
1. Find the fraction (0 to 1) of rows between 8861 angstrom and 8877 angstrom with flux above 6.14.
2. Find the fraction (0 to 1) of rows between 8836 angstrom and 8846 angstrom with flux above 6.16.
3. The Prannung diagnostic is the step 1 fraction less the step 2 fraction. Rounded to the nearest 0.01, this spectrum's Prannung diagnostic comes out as -0.40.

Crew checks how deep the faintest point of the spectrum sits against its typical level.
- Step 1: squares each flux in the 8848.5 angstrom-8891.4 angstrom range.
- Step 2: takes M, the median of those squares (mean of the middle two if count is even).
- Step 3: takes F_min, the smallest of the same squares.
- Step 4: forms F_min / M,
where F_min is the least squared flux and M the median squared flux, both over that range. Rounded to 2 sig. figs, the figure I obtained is 0.88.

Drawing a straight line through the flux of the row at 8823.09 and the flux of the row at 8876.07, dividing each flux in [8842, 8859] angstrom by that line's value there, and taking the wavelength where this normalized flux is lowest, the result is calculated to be 8843.43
